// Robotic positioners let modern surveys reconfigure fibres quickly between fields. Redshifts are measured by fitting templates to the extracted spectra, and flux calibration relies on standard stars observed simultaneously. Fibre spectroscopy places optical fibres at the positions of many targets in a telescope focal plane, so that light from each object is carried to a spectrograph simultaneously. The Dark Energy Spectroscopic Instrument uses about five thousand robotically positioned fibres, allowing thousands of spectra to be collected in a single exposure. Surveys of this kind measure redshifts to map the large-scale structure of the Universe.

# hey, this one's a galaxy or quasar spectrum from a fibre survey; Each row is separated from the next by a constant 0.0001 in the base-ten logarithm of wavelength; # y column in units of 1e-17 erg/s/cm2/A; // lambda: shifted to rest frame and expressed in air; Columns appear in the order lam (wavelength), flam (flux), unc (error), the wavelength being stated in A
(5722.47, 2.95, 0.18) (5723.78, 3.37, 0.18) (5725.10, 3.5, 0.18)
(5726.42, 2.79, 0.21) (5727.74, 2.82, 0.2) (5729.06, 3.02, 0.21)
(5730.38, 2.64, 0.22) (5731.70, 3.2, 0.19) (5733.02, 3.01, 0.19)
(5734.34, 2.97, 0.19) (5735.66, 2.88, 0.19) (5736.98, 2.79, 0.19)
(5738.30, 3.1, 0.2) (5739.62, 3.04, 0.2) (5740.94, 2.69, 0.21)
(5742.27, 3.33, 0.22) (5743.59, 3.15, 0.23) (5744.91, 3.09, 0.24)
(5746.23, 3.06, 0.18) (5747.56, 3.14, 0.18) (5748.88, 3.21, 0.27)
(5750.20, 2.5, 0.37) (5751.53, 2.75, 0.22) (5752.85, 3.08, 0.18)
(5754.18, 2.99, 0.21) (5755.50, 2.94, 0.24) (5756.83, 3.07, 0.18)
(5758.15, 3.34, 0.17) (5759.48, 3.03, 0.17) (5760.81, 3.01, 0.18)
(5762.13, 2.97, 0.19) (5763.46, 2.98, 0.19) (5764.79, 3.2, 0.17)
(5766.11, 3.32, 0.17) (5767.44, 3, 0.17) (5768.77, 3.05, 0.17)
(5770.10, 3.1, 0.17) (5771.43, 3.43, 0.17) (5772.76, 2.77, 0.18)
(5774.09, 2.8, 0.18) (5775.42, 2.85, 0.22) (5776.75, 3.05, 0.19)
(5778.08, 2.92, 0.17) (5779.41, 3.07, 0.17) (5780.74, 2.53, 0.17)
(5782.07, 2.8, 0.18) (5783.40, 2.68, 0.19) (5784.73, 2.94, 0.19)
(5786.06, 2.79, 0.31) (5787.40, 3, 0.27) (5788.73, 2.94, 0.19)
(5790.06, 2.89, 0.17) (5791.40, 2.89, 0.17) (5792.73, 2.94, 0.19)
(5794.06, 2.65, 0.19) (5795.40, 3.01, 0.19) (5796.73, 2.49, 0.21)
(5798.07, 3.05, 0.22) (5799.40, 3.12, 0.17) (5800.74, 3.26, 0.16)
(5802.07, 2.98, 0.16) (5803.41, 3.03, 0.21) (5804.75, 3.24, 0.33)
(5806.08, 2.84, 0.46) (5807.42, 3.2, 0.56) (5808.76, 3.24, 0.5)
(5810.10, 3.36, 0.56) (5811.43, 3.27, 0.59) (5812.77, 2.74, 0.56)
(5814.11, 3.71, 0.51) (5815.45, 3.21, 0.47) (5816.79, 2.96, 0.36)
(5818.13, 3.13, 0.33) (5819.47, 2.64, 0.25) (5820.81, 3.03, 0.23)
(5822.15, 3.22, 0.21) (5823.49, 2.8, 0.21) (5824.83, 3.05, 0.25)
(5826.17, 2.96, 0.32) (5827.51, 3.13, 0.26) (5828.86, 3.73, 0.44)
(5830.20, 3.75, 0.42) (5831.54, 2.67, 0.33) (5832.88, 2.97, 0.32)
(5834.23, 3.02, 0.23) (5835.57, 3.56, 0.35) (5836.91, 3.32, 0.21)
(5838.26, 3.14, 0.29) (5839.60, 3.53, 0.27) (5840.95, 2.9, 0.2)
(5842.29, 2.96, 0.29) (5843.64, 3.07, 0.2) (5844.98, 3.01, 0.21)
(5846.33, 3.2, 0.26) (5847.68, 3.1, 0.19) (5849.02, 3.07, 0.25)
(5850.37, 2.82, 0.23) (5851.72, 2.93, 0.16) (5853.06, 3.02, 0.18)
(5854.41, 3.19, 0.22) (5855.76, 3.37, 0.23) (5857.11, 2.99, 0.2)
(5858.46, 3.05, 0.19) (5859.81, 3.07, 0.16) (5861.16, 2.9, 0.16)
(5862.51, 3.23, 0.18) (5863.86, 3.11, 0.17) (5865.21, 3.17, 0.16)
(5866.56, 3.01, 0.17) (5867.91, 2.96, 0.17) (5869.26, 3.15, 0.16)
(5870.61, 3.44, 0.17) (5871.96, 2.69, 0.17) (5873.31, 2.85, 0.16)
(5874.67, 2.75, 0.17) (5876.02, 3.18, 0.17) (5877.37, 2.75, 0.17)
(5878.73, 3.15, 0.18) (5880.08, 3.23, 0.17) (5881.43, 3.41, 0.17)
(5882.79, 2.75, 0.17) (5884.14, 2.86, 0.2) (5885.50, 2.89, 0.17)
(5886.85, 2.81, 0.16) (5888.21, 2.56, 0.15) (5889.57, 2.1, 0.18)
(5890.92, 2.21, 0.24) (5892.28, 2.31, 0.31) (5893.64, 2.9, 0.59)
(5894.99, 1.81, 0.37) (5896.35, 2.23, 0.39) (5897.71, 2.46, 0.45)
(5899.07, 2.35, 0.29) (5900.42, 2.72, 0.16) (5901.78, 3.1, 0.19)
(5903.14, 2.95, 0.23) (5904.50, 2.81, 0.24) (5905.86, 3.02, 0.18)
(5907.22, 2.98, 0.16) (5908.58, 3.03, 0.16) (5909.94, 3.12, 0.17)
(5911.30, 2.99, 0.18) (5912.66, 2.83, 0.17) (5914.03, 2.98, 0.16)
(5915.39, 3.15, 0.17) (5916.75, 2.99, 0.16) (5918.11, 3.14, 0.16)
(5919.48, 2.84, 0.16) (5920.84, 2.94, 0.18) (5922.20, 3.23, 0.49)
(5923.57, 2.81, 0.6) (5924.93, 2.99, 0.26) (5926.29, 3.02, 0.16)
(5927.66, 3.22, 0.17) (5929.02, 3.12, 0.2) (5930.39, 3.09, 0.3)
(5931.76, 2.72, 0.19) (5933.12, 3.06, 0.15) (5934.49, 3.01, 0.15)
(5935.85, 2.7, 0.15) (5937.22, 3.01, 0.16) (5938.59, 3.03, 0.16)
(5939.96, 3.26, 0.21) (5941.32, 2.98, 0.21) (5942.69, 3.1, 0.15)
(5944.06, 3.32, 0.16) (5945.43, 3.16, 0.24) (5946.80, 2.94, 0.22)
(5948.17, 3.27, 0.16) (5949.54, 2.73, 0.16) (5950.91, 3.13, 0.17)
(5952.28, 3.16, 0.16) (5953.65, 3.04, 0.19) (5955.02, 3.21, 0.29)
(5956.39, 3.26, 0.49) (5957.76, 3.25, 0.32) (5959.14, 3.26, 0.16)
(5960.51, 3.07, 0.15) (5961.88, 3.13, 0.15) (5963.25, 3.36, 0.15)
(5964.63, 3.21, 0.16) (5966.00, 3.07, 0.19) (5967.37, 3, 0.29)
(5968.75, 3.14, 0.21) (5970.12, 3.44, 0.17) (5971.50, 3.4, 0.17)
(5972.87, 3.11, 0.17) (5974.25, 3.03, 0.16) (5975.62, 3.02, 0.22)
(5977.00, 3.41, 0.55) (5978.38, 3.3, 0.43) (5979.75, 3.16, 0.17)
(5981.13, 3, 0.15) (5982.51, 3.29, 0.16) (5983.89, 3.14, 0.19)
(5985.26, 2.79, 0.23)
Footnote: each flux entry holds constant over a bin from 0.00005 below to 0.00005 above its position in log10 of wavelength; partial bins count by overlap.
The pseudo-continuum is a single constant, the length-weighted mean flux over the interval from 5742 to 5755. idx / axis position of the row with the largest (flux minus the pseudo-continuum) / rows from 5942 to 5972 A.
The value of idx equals 5970.12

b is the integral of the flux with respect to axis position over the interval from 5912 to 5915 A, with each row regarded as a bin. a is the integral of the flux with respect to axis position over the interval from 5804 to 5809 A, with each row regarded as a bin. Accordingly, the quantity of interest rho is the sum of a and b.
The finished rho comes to 24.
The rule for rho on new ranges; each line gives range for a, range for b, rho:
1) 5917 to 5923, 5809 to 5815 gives 38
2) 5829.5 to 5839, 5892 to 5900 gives 49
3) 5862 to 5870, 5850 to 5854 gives 37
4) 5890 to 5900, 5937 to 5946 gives 51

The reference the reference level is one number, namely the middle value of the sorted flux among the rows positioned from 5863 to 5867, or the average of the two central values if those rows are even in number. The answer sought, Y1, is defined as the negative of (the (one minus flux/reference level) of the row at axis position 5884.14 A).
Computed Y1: -0.08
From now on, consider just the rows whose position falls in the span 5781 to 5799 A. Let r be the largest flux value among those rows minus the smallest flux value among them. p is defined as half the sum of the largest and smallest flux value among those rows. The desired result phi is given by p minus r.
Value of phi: 2.2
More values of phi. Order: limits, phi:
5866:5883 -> 2.3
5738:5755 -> 2.1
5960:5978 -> 2.8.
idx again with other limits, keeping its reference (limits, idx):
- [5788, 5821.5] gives 5814.11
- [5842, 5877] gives 5870.61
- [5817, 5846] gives 5830.20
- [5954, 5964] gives 5963.25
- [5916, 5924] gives 5922.20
